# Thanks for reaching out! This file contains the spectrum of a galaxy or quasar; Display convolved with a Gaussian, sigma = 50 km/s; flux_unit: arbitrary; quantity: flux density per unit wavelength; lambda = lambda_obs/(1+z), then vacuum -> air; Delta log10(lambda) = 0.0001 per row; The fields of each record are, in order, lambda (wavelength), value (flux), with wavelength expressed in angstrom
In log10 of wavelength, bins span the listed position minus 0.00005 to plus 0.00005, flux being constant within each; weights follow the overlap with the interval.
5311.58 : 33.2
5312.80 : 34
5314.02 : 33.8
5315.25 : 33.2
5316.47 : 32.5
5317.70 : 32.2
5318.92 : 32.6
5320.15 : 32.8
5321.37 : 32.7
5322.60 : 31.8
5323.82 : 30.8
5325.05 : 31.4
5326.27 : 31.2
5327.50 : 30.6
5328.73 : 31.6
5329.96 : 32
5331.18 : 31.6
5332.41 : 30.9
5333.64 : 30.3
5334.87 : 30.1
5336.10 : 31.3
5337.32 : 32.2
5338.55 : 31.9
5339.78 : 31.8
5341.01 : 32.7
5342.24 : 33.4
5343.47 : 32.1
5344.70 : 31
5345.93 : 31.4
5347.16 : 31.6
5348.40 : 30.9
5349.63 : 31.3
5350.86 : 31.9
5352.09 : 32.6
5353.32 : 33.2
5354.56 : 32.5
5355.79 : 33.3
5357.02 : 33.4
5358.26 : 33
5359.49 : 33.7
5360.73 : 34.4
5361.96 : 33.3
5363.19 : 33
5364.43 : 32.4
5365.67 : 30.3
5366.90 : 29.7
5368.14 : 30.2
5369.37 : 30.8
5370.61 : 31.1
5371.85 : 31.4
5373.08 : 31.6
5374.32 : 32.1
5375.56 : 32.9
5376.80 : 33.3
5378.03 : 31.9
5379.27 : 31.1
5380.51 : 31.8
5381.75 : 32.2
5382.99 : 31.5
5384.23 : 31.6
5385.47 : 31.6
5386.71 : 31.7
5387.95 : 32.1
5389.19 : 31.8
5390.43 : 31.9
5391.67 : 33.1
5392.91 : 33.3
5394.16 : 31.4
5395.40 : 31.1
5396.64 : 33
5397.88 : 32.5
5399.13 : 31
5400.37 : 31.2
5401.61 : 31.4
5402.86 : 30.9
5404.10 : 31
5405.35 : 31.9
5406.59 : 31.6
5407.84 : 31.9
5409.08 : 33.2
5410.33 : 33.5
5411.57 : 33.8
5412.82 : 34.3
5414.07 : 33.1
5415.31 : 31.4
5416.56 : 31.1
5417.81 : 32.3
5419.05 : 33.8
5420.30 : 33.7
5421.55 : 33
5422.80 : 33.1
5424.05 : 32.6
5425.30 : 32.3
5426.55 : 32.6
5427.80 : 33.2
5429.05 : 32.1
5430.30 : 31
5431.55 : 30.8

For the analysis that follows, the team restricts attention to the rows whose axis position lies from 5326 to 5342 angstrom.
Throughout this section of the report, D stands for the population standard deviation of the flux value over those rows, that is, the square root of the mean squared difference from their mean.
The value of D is 0.73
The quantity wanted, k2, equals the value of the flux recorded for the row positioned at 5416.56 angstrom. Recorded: 31.1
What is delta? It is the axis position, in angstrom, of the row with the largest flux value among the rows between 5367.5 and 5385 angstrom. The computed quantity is 5376.80 angstrom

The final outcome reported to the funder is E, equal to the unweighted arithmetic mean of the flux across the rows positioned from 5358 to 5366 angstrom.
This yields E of 32.9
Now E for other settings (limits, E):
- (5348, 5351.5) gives 31.4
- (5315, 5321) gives 32.7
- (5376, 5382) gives 32.1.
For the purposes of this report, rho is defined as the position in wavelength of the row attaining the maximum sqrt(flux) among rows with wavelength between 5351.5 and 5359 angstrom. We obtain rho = 5357.02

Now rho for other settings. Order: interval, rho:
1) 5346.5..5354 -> 5353.32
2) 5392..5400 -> 5392.91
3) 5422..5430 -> 5427.80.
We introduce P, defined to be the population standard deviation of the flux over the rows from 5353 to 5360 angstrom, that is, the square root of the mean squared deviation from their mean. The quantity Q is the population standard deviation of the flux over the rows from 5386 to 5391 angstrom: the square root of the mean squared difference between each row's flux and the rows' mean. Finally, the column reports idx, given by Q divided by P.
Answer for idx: 0.4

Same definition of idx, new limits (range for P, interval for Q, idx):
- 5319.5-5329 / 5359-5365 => 0.9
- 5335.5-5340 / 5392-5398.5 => 2.7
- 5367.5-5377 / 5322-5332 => 0.5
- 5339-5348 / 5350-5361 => 0.9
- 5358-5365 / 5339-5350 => 1.2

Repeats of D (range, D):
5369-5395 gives 0.69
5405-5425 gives 0.94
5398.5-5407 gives 0.34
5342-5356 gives 0.86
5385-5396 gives 0.70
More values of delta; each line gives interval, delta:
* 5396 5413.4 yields 5412.82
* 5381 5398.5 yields 5392.91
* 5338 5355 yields 5342.24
